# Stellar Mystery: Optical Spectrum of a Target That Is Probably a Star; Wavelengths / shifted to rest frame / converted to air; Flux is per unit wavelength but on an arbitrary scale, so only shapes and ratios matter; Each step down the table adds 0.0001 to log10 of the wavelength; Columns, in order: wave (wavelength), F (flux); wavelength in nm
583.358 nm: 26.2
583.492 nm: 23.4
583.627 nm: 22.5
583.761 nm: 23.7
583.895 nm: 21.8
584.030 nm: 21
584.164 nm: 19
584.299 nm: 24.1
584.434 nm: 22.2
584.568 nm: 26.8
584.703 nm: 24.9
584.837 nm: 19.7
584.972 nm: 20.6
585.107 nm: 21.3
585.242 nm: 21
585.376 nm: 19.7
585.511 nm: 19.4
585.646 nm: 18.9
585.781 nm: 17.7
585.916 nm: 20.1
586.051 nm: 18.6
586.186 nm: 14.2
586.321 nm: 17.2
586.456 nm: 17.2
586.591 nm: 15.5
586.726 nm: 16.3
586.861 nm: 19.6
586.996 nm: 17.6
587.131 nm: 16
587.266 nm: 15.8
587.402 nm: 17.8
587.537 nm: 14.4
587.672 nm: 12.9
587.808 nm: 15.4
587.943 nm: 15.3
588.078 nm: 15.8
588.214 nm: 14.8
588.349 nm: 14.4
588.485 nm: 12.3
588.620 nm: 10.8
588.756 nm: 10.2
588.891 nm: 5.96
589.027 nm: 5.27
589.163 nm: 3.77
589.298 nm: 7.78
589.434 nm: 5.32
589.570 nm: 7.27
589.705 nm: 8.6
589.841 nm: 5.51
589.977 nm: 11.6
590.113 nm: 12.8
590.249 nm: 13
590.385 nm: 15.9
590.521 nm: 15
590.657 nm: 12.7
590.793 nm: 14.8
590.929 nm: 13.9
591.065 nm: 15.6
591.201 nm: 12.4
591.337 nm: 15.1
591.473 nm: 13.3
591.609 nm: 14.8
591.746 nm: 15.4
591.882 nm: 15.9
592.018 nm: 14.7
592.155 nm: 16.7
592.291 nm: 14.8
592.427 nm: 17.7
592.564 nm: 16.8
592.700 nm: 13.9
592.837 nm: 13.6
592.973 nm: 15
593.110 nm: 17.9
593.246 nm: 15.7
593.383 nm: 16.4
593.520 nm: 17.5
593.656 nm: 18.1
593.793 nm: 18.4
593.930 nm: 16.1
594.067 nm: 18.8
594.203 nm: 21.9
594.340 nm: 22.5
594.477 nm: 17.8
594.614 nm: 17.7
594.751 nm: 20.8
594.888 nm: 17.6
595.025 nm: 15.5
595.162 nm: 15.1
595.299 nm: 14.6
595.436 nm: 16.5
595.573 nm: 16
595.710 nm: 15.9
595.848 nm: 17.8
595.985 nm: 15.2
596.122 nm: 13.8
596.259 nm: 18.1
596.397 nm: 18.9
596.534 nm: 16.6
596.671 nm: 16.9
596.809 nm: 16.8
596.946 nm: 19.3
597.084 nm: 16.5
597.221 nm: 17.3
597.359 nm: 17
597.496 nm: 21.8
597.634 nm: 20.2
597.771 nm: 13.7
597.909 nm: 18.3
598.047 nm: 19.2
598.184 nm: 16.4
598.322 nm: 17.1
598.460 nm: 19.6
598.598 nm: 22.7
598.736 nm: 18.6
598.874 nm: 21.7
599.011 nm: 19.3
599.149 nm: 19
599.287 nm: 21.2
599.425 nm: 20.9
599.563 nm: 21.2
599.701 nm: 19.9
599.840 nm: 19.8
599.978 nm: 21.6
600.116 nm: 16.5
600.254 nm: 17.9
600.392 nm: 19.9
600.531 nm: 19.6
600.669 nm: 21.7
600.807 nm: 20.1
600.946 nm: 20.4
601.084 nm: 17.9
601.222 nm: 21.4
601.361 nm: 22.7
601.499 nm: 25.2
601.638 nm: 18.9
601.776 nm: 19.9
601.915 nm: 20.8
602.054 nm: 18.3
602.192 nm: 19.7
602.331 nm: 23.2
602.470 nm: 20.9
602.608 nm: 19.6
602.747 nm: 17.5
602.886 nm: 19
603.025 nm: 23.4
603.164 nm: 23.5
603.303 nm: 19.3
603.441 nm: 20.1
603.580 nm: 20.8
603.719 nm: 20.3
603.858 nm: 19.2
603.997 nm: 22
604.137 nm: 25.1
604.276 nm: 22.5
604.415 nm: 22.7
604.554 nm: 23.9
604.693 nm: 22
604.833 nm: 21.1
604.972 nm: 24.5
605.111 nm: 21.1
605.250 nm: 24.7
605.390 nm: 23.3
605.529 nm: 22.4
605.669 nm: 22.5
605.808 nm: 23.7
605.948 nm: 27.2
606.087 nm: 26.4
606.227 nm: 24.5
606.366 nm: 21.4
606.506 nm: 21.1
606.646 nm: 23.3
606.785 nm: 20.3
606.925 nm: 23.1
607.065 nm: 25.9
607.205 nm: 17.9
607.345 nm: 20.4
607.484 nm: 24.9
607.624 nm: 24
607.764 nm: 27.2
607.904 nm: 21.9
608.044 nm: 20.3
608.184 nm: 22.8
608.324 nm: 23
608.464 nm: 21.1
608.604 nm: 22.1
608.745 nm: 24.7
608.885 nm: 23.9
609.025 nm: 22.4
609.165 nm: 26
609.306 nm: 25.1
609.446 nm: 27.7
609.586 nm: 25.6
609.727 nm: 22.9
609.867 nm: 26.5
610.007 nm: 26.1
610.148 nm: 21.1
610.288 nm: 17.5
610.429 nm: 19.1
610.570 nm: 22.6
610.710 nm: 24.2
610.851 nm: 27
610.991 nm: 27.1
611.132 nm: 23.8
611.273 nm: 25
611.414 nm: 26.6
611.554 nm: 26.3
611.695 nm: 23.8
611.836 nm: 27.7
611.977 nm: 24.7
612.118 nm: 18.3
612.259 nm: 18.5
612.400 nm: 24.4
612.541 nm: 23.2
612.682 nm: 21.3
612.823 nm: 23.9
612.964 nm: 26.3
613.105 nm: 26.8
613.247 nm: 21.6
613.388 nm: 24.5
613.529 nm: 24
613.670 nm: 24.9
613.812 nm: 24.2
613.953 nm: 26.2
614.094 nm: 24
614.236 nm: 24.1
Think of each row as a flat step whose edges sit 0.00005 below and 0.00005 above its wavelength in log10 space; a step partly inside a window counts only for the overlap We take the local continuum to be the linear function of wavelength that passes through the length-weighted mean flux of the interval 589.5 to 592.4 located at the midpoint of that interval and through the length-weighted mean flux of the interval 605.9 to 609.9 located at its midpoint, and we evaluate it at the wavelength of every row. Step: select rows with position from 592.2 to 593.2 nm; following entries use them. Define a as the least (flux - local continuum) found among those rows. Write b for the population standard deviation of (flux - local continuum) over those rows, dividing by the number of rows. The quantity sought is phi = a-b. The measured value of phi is -3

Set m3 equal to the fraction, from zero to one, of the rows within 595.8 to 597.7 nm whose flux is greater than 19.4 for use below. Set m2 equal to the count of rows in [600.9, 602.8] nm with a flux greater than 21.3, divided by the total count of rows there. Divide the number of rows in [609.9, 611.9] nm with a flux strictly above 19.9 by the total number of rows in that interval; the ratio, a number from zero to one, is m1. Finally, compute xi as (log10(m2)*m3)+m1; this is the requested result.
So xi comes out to 0.78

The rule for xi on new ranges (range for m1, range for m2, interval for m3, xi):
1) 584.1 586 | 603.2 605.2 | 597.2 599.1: 0.46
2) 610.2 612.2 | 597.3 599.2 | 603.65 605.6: 0.16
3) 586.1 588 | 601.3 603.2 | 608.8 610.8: -0.38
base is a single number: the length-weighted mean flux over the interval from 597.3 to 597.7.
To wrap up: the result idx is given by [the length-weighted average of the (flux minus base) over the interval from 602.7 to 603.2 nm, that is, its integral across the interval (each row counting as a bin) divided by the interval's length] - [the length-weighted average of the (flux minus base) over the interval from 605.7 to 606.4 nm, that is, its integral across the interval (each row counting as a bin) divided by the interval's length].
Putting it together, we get -4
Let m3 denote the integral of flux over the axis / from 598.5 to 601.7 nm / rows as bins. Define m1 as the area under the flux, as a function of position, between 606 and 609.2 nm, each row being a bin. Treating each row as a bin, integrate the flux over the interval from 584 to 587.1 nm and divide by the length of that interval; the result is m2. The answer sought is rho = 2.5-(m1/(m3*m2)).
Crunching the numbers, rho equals 2.44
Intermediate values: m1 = 74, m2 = 20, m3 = 65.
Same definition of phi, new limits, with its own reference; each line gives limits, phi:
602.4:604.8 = -5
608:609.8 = -5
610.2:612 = -10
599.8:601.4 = -4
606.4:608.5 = -8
